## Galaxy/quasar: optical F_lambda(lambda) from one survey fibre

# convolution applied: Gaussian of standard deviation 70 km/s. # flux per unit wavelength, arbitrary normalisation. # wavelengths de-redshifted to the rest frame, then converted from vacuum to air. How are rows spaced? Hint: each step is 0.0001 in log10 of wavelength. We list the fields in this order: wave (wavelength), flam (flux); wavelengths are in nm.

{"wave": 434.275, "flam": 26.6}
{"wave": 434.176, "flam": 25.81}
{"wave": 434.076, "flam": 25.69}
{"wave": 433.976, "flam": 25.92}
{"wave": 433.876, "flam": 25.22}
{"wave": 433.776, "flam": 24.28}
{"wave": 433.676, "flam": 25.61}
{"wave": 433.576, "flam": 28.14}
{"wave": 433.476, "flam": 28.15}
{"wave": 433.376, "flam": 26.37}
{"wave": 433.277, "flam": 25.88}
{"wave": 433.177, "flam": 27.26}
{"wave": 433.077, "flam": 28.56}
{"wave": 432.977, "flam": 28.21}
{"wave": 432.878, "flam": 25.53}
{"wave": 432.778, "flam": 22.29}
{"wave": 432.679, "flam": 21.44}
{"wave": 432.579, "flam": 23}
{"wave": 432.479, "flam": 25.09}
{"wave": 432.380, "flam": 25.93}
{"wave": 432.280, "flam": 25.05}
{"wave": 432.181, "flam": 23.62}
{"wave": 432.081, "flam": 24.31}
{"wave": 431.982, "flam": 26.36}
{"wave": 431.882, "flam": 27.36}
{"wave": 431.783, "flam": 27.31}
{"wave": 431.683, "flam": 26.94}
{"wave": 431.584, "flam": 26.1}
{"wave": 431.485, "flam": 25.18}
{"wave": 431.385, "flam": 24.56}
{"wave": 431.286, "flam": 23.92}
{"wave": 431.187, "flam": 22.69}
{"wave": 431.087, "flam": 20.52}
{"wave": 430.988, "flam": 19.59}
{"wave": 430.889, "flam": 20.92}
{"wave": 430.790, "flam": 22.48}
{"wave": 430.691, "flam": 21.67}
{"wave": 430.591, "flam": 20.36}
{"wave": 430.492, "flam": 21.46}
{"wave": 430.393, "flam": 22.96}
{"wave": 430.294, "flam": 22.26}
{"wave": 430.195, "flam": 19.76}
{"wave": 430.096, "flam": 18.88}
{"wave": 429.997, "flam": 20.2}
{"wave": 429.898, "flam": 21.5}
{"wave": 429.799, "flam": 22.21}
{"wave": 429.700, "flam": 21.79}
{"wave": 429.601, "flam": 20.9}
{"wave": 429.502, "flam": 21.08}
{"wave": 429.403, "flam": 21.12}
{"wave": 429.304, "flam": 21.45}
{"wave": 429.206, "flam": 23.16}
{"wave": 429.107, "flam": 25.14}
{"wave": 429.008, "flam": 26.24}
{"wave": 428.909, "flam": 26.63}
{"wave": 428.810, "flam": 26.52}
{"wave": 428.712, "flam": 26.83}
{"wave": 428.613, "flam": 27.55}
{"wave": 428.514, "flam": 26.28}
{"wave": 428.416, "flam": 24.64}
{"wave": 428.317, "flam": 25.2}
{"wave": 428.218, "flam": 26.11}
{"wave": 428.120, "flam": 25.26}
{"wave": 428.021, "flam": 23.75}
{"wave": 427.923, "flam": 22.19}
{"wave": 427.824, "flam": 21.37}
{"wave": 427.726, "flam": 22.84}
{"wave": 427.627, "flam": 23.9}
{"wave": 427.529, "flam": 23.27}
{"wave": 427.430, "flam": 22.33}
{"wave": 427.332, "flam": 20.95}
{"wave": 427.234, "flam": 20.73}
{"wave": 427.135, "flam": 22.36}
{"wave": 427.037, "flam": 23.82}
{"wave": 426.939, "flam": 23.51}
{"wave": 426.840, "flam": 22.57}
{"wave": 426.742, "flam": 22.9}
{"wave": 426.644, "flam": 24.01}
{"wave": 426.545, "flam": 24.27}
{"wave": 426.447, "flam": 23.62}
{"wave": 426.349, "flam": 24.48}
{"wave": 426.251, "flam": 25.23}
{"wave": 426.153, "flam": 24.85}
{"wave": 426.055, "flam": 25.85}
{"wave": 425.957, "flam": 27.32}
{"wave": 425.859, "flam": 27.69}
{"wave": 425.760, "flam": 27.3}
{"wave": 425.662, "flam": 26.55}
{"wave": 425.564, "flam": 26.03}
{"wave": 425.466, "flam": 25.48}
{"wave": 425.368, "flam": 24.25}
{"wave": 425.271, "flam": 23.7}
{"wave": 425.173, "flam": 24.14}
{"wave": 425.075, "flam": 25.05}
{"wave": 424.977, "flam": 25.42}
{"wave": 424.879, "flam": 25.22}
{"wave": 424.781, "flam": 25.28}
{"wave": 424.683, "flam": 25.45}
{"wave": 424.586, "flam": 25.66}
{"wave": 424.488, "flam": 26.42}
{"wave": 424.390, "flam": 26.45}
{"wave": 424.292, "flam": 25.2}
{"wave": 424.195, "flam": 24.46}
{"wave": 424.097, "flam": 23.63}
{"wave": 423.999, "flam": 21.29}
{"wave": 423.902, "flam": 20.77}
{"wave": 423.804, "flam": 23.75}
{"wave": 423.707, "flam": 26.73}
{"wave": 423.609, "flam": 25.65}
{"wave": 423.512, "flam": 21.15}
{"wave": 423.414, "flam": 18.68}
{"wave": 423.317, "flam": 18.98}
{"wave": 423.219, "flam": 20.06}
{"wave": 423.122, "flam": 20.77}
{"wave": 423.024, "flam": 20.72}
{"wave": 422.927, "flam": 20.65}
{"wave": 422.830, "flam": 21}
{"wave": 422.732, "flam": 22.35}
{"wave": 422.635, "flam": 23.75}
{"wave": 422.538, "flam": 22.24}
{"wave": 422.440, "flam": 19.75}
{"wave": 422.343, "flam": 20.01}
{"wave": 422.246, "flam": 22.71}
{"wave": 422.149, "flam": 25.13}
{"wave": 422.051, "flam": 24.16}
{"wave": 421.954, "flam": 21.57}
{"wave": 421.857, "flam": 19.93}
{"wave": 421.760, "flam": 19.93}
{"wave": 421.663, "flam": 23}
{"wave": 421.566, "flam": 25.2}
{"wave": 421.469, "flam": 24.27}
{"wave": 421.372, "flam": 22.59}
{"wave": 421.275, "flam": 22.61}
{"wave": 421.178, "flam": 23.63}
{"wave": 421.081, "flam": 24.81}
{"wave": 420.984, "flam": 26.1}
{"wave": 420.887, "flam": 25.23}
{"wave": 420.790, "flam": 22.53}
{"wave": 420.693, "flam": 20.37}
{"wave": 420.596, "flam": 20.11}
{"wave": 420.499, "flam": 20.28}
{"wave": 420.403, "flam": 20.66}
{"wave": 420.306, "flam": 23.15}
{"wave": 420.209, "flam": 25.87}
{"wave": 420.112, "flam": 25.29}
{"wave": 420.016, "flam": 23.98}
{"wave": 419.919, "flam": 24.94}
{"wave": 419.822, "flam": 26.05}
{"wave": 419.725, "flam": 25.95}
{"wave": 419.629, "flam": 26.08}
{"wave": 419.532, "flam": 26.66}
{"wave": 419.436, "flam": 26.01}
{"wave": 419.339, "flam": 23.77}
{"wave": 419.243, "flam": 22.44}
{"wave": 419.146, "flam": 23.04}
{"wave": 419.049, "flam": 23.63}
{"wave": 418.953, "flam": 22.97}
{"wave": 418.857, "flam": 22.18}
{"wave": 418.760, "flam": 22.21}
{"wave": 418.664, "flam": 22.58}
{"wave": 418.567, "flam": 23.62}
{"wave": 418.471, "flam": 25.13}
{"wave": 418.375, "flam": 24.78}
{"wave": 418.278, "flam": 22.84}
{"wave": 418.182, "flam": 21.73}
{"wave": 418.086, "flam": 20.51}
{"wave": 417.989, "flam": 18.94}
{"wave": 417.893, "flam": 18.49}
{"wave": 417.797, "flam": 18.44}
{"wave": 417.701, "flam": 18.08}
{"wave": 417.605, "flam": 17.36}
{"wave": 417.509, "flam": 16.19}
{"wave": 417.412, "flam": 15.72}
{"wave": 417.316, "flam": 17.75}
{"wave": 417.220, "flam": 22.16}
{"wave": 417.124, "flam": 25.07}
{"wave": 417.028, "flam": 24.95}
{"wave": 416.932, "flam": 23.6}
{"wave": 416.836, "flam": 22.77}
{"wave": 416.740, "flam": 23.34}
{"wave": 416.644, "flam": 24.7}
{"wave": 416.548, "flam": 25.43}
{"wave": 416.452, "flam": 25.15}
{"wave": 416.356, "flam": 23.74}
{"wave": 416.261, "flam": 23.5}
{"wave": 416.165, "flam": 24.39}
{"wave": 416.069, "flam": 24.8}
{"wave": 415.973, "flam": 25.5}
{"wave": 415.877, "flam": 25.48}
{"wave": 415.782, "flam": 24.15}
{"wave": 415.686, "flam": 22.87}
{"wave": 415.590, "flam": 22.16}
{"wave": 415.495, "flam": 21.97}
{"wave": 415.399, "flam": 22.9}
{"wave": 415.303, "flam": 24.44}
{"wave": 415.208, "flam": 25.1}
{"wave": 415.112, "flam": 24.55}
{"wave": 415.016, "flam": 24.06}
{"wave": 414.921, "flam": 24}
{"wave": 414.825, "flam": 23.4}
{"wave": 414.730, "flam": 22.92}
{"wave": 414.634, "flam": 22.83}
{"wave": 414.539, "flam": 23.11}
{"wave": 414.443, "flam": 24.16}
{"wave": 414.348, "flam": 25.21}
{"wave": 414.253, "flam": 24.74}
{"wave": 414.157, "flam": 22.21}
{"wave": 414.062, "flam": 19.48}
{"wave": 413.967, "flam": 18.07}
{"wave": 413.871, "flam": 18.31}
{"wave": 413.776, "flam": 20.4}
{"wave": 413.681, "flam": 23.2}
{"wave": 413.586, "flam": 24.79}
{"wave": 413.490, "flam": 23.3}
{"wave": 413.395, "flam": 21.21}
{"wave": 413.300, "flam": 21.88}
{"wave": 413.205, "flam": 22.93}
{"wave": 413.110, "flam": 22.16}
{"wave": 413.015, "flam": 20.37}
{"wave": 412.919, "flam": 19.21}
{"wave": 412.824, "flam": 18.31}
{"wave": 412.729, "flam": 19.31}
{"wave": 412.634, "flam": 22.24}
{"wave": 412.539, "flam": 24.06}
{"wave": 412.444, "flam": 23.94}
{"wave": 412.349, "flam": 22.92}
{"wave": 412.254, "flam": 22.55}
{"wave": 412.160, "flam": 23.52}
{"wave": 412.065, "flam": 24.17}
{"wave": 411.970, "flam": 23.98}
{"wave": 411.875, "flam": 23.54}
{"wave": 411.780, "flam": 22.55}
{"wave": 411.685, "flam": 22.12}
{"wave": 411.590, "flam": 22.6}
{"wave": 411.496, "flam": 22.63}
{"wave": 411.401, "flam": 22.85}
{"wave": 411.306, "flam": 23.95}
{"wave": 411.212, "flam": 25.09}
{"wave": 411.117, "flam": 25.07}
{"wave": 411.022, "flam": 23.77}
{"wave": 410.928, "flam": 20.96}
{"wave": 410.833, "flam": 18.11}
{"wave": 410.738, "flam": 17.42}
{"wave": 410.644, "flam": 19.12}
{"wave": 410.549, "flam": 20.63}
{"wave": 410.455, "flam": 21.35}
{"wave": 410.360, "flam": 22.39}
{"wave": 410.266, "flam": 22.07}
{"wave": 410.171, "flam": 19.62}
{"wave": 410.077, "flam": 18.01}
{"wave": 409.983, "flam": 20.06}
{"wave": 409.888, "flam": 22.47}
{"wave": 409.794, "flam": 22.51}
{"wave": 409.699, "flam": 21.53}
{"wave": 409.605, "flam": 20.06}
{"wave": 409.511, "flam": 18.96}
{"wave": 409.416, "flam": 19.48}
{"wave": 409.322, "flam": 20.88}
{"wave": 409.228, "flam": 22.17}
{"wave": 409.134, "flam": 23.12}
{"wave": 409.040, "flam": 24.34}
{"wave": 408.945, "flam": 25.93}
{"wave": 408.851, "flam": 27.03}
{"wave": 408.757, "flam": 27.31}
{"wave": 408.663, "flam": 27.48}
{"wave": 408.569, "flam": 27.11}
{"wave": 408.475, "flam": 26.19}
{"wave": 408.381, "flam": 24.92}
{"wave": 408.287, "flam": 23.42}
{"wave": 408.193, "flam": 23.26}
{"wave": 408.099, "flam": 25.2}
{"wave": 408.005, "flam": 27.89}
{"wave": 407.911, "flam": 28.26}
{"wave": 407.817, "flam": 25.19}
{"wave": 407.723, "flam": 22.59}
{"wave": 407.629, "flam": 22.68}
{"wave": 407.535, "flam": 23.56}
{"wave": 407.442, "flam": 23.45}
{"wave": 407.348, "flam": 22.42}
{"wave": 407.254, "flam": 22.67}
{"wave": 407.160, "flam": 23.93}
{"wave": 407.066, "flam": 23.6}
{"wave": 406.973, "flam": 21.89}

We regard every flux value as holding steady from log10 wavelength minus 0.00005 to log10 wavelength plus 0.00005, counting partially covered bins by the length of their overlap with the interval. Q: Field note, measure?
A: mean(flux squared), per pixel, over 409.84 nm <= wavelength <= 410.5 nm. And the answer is 437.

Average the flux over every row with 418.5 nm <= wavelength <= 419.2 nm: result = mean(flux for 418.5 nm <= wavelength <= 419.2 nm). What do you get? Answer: 22.9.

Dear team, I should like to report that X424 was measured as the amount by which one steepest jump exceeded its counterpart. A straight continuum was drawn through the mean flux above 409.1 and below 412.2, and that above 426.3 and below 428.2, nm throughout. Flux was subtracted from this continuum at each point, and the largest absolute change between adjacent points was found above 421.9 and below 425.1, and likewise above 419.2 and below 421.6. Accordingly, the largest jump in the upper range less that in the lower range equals 1.8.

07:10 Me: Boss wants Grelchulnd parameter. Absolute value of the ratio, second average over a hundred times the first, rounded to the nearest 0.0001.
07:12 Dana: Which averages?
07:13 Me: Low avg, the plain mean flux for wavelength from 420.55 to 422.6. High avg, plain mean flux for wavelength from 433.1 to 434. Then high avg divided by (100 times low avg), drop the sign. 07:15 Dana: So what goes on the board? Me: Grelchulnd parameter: 0.0116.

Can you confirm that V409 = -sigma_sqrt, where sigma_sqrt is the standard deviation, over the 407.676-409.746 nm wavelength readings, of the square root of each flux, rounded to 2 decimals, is -0.29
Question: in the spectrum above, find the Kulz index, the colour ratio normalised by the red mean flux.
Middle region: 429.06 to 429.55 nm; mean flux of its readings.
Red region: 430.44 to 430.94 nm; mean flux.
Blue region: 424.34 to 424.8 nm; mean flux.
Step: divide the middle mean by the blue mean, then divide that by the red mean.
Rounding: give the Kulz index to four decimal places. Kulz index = 0.0405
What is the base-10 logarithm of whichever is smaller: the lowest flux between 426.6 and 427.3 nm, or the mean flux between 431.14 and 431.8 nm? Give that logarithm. 1.32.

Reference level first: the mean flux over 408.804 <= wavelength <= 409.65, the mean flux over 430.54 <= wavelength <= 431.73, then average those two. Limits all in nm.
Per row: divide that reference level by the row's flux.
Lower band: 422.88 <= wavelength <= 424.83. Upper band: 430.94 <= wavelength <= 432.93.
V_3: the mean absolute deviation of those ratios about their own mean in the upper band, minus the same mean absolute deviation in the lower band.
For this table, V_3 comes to -0.04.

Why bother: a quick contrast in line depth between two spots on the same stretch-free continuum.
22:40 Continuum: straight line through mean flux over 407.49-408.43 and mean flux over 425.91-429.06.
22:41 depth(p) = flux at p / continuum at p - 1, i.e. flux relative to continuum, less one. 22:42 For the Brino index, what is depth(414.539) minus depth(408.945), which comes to -0.11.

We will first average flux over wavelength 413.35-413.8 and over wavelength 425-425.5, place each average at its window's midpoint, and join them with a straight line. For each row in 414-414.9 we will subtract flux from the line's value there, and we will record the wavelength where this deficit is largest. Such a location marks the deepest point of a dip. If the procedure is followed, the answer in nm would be 414.062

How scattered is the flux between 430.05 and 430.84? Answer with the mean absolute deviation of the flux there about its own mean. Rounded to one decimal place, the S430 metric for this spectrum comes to 1.2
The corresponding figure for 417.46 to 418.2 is 1.3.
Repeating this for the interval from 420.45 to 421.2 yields 2.1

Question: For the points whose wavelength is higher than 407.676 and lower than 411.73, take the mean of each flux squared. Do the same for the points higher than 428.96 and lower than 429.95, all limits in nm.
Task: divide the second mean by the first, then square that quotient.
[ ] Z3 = 0.9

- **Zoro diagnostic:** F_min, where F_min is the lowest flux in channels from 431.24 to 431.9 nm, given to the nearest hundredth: 23.92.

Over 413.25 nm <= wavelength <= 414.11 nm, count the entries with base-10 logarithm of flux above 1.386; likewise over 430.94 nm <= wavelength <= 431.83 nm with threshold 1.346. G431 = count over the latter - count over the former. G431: 6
